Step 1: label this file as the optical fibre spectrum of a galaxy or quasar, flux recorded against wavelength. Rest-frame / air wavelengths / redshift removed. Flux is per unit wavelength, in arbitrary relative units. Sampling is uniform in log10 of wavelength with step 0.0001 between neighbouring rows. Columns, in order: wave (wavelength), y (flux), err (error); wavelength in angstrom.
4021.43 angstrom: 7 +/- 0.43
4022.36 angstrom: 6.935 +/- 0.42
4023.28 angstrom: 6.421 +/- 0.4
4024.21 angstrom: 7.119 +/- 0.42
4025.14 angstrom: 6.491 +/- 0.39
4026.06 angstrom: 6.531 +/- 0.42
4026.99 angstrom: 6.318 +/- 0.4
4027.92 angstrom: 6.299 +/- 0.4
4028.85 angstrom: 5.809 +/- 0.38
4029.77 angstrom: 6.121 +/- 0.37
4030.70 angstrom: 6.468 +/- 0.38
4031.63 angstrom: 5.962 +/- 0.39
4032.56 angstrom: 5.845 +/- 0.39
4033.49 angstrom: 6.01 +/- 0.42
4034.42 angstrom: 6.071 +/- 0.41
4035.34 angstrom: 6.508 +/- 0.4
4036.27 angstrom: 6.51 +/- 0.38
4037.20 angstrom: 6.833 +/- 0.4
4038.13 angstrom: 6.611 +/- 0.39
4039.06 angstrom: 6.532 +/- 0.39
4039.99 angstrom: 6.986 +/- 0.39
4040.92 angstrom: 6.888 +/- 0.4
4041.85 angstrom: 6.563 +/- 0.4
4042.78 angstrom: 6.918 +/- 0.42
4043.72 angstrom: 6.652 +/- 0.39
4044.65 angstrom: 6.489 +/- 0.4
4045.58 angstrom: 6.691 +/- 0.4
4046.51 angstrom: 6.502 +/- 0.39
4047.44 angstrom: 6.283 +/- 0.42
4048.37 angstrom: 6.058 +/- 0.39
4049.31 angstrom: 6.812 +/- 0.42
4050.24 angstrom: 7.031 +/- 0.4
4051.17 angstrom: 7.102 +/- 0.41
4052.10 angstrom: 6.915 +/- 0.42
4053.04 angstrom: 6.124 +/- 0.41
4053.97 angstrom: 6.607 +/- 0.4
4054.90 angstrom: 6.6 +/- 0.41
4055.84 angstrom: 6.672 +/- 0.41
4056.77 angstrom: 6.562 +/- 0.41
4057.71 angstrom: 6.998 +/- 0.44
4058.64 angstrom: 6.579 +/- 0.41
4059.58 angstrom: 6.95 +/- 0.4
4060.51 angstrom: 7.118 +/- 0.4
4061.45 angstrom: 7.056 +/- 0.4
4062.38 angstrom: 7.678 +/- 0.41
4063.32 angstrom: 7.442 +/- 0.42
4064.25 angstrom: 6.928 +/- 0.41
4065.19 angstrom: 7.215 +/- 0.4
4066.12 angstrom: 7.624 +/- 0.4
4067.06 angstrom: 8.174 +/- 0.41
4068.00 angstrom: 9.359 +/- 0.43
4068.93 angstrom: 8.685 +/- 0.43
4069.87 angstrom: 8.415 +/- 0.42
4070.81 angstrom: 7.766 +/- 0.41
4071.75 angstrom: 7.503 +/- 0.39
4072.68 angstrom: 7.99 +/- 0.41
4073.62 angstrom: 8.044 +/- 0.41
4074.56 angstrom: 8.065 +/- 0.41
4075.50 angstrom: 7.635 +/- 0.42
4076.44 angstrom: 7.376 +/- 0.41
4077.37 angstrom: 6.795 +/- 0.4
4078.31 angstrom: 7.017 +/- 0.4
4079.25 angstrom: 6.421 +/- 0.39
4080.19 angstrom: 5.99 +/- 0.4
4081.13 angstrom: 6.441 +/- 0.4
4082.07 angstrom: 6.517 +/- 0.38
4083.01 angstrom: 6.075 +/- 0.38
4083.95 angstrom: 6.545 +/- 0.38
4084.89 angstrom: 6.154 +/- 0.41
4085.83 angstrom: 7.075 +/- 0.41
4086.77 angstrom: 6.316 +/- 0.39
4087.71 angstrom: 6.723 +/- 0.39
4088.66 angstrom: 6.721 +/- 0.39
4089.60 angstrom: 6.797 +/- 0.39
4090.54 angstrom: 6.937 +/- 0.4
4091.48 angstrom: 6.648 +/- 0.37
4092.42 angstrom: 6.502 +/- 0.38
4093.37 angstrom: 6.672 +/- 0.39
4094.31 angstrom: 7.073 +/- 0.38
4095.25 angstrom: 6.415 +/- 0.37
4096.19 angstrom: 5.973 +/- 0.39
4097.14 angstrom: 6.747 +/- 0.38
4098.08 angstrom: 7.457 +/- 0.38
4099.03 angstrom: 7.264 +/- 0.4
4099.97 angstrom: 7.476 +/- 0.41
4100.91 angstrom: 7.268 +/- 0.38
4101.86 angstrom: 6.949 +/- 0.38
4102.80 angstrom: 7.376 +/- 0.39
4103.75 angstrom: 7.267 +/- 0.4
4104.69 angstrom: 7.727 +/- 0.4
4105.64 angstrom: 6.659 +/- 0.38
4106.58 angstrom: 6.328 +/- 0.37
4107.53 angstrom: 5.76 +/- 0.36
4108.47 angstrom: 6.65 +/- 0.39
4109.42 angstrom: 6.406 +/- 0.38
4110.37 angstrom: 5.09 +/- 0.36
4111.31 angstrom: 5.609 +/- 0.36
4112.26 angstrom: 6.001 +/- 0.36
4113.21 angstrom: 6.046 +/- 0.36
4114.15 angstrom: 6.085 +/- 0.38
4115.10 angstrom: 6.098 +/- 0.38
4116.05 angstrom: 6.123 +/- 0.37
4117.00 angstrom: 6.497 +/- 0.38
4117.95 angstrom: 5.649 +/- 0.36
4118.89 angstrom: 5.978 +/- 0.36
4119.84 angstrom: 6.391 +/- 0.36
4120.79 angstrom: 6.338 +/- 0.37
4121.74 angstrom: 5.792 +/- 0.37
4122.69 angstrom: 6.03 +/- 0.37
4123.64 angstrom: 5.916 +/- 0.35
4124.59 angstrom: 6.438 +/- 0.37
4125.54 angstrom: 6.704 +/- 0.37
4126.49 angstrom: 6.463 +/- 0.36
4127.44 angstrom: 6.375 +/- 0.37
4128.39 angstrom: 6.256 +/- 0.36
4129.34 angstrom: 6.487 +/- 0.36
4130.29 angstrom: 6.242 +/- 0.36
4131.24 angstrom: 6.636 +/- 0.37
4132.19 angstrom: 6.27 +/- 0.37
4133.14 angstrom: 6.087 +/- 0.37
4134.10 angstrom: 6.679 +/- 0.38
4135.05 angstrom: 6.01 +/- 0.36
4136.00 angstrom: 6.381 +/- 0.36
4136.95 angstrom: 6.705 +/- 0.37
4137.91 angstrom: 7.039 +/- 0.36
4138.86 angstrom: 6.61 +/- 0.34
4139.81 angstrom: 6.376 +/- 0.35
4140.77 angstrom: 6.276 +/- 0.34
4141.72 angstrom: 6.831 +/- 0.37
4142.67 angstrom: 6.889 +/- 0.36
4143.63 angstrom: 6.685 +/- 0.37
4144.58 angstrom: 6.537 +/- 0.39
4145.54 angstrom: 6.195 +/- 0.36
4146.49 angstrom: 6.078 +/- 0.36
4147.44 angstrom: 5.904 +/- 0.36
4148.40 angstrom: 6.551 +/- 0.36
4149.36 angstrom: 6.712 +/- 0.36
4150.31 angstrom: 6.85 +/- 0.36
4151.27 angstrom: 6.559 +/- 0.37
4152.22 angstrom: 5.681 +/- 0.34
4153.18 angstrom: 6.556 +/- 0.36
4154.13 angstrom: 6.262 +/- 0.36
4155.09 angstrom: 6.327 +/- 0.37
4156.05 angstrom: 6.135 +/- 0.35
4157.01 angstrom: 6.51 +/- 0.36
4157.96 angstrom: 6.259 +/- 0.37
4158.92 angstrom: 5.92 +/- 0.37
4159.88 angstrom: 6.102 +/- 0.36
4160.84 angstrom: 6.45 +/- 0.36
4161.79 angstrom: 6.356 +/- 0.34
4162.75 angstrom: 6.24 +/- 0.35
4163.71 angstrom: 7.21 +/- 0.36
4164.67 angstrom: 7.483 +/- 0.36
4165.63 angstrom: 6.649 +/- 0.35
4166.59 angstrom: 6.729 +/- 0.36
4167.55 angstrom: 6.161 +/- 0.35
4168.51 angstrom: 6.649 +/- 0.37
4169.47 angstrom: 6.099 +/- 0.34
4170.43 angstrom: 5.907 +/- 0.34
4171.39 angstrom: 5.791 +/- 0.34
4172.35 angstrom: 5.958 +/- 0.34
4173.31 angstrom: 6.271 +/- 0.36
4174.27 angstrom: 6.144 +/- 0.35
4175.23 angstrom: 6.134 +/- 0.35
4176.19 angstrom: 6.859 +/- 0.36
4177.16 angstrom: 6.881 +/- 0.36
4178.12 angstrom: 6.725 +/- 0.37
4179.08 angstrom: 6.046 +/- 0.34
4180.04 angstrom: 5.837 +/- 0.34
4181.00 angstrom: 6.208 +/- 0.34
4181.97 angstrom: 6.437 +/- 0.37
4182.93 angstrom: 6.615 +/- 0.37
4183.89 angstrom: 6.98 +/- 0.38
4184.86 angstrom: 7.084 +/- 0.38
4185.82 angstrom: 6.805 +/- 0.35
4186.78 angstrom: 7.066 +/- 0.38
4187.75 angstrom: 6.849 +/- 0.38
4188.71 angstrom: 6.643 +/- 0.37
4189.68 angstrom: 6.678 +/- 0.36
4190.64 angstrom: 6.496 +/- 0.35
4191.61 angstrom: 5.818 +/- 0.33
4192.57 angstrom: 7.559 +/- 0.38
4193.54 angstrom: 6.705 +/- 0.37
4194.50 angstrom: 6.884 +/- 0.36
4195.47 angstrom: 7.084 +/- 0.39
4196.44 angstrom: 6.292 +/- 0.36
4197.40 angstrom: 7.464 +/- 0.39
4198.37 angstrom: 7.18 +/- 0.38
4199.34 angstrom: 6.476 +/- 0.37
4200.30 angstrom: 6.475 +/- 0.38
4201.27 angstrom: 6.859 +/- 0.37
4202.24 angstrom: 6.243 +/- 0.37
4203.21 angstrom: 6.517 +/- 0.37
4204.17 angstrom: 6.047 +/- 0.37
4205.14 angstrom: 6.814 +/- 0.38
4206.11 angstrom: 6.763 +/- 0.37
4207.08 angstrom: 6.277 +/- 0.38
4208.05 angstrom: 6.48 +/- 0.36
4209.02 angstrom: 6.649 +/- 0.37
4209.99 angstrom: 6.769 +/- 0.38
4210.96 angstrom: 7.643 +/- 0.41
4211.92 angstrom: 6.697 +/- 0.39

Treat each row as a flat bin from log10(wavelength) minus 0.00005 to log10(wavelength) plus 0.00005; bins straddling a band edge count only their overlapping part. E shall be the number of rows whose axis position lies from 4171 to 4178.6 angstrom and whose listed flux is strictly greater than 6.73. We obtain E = 2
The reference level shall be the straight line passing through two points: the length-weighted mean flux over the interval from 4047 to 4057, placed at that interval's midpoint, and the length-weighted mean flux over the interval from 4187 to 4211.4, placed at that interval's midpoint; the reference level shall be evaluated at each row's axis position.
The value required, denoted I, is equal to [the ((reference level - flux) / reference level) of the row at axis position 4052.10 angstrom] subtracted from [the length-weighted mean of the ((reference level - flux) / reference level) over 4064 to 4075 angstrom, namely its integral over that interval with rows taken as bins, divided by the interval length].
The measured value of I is -0.16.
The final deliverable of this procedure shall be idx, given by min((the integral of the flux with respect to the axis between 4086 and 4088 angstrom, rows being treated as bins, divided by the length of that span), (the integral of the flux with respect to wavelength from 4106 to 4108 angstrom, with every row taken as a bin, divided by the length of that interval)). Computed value 6.09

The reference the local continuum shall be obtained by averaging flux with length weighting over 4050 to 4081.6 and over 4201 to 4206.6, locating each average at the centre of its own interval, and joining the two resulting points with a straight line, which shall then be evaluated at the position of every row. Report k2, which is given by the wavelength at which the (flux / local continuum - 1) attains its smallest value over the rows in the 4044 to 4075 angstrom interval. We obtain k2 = 4048.37 angstrom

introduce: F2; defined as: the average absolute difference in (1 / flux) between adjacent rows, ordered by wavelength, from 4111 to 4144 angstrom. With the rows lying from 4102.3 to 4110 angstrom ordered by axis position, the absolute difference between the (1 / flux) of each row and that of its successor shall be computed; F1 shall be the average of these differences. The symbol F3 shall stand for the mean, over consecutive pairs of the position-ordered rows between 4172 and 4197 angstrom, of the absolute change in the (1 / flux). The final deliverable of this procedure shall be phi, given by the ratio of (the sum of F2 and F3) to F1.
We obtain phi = 1.3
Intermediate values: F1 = 0.0119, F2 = 0.0074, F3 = 0.0084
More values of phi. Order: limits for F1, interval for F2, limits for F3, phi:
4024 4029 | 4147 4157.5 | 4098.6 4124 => 3.0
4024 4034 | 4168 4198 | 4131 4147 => 2.3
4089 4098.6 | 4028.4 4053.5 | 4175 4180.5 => 1.6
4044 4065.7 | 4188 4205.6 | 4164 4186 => 3.0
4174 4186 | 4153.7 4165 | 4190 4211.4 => 2.8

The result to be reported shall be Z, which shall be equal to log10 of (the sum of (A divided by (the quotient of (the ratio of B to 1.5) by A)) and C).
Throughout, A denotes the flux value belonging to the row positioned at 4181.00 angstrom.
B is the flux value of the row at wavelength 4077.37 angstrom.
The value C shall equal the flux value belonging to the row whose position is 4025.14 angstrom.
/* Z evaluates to 1.18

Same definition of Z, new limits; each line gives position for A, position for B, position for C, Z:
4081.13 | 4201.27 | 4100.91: 1.21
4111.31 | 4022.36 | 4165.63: 1.13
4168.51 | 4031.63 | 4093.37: 1.25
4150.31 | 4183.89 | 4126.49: 1.22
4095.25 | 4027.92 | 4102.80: 1.23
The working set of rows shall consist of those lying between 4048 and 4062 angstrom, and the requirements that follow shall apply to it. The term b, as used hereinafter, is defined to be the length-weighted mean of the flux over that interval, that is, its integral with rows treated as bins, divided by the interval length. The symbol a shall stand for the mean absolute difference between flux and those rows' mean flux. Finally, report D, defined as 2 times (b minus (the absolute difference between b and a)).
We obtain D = 0.54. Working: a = 0.269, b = 6.8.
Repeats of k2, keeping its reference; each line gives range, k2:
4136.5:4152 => 4147.44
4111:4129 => 4111.31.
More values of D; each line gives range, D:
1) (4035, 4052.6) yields 0.44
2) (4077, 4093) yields 0.51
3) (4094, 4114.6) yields 1.18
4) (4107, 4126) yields 0.59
